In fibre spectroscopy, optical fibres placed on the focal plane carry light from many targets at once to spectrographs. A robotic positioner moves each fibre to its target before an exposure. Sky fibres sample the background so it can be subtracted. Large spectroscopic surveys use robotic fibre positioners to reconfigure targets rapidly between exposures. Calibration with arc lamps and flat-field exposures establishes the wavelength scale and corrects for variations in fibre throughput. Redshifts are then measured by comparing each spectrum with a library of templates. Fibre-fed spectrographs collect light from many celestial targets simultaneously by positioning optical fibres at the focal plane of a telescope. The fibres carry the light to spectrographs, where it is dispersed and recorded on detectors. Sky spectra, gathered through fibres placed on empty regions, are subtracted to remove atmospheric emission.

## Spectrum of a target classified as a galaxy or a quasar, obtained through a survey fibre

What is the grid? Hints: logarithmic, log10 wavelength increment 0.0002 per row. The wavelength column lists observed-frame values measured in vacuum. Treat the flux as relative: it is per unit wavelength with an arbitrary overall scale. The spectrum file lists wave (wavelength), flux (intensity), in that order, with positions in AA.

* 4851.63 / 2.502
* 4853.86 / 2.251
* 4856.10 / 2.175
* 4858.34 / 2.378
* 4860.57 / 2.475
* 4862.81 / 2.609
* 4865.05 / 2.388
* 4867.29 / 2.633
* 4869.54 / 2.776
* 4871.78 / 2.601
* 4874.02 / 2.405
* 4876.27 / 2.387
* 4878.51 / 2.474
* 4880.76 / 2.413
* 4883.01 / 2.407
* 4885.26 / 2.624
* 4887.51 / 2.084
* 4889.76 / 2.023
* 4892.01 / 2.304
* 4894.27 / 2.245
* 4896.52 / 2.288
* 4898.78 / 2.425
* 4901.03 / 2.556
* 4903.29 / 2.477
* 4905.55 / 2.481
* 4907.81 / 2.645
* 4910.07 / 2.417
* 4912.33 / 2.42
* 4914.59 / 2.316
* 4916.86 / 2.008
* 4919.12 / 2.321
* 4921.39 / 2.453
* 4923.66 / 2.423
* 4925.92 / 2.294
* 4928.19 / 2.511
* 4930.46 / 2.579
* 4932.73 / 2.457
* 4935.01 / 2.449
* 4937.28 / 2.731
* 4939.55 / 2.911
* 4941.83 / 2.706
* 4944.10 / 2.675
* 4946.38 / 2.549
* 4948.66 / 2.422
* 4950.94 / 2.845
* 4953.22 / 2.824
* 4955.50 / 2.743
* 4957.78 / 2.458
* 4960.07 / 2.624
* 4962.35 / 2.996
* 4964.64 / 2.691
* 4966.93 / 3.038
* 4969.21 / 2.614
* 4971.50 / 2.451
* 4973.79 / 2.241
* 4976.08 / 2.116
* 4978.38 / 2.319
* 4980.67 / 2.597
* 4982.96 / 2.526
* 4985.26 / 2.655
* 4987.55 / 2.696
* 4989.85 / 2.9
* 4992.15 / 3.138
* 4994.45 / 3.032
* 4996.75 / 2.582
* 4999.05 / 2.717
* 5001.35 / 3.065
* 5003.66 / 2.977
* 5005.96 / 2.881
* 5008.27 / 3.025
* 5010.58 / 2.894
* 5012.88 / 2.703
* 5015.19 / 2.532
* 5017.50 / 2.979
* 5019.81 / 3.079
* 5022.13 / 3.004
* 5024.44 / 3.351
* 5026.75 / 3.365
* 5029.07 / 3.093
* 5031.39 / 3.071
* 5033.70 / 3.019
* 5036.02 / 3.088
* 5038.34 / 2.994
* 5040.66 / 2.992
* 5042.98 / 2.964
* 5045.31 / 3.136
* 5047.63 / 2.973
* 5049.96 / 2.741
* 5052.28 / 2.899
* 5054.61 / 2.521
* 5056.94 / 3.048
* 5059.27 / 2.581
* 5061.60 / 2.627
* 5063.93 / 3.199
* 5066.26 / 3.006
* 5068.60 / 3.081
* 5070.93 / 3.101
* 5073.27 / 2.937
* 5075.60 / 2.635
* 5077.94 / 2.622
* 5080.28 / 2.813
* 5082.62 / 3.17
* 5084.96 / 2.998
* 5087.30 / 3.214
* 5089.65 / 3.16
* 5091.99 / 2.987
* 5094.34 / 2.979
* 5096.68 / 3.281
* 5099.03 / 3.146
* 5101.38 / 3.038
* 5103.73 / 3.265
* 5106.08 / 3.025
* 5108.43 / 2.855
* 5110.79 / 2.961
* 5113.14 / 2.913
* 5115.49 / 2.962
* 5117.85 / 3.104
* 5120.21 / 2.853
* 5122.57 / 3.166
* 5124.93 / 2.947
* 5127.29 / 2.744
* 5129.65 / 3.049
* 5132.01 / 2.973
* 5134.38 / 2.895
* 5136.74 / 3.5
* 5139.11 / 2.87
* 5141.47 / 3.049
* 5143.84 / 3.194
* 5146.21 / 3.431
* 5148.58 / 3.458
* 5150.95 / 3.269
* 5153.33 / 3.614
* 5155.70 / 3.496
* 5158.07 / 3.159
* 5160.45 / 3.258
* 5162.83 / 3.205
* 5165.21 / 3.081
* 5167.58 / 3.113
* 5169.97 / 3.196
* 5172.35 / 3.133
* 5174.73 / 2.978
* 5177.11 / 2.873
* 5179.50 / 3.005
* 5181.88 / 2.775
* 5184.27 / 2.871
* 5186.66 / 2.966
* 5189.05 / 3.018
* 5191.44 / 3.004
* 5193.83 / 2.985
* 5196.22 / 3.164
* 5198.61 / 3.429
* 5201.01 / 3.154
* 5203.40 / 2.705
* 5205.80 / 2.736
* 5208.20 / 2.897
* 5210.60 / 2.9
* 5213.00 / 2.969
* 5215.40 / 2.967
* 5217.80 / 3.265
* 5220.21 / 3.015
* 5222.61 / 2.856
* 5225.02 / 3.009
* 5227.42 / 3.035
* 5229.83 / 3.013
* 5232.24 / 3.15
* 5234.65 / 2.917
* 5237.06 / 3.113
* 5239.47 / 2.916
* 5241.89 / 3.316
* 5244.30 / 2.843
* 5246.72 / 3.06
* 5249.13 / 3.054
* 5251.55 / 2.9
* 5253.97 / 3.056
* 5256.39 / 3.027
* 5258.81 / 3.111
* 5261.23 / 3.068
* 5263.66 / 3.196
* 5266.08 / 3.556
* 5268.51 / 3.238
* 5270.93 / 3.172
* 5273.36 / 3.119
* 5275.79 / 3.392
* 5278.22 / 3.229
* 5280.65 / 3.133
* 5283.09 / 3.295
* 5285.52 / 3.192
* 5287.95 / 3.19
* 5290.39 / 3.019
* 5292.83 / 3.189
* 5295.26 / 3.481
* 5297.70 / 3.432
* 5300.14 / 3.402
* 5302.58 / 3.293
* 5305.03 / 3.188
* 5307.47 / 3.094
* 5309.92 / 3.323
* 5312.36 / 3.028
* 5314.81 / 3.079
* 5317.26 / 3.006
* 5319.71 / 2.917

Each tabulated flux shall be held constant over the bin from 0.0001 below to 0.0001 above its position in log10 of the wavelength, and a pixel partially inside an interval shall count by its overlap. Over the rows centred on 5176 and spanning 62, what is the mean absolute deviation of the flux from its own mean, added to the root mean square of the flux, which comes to 3.31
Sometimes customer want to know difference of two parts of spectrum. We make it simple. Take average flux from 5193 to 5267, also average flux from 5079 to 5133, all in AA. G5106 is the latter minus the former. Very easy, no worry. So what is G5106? 0.0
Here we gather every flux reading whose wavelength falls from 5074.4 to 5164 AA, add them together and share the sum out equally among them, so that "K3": 3.1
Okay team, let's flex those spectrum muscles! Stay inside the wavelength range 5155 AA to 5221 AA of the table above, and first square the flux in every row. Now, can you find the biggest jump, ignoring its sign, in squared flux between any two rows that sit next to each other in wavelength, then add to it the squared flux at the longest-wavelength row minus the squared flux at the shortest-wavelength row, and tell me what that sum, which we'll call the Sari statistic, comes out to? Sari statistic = -0.5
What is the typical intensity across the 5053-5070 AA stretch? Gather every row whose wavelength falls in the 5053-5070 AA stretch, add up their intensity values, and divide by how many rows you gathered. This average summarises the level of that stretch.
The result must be 2.9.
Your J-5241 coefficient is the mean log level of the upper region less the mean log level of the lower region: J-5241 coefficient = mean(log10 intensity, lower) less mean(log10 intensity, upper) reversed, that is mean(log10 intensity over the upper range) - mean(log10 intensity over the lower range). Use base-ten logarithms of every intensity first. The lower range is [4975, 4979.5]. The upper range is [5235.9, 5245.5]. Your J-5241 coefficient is 0.14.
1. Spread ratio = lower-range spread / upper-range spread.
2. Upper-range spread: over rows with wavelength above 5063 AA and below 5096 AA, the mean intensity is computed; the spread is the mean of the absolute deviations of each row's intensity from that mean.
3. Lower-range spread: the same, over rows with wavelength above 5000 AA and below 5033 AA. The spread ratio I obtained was 1.06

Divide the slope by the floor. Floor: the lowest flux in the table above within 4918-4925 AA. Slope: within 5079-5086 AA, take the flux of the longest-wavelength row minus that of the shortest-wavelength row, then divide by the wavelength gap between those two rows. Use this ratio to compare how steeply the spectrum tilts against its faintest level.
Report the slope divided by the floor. 0.017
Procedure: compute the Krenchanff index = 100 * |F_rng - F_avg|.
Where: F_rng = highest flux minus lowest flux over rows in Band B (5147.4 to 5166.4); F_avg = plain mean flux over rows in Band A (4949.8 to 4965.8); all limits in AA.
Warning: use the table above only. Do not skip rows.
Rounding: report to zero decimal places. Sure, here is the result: 221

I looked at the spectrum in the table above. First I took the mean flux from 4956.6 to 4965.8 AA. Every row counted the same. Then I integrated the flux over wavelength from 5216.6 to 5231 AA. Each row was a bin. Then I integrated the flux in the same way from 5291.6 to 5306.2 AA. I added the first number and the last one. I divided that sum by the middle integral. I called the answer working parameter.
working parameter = 1.18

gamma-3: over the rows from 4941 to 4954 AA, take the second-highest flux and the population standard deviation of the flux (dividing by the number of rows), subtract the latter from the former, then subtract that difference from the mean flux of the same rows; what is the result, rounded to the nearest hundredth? -0.01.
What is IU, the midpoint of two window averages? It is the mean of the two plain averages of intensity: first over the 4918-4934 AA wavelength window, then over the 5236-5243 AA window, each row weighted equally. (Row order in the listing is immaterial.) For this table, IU 2.77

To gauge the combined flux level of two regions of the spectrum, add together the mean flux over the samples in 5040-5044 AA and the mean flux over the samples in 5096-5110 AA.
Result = 6.1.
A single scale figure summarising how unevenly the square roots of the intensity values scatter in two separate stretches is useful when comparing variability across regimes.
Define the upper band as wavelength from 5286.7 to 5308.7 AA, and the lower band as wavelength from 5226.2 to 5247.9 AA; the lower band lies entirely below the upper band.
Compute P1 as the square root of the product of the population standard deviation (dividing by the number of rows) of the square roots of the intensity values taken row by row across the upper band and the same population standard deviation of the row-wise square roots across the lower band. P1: 0.040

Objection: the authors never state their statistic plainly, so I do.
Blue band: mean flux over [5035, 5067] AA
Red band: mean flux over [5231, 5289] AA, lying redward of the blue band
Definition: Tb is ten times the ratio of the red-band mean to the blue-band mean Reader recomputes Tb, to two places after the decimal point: 10.77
